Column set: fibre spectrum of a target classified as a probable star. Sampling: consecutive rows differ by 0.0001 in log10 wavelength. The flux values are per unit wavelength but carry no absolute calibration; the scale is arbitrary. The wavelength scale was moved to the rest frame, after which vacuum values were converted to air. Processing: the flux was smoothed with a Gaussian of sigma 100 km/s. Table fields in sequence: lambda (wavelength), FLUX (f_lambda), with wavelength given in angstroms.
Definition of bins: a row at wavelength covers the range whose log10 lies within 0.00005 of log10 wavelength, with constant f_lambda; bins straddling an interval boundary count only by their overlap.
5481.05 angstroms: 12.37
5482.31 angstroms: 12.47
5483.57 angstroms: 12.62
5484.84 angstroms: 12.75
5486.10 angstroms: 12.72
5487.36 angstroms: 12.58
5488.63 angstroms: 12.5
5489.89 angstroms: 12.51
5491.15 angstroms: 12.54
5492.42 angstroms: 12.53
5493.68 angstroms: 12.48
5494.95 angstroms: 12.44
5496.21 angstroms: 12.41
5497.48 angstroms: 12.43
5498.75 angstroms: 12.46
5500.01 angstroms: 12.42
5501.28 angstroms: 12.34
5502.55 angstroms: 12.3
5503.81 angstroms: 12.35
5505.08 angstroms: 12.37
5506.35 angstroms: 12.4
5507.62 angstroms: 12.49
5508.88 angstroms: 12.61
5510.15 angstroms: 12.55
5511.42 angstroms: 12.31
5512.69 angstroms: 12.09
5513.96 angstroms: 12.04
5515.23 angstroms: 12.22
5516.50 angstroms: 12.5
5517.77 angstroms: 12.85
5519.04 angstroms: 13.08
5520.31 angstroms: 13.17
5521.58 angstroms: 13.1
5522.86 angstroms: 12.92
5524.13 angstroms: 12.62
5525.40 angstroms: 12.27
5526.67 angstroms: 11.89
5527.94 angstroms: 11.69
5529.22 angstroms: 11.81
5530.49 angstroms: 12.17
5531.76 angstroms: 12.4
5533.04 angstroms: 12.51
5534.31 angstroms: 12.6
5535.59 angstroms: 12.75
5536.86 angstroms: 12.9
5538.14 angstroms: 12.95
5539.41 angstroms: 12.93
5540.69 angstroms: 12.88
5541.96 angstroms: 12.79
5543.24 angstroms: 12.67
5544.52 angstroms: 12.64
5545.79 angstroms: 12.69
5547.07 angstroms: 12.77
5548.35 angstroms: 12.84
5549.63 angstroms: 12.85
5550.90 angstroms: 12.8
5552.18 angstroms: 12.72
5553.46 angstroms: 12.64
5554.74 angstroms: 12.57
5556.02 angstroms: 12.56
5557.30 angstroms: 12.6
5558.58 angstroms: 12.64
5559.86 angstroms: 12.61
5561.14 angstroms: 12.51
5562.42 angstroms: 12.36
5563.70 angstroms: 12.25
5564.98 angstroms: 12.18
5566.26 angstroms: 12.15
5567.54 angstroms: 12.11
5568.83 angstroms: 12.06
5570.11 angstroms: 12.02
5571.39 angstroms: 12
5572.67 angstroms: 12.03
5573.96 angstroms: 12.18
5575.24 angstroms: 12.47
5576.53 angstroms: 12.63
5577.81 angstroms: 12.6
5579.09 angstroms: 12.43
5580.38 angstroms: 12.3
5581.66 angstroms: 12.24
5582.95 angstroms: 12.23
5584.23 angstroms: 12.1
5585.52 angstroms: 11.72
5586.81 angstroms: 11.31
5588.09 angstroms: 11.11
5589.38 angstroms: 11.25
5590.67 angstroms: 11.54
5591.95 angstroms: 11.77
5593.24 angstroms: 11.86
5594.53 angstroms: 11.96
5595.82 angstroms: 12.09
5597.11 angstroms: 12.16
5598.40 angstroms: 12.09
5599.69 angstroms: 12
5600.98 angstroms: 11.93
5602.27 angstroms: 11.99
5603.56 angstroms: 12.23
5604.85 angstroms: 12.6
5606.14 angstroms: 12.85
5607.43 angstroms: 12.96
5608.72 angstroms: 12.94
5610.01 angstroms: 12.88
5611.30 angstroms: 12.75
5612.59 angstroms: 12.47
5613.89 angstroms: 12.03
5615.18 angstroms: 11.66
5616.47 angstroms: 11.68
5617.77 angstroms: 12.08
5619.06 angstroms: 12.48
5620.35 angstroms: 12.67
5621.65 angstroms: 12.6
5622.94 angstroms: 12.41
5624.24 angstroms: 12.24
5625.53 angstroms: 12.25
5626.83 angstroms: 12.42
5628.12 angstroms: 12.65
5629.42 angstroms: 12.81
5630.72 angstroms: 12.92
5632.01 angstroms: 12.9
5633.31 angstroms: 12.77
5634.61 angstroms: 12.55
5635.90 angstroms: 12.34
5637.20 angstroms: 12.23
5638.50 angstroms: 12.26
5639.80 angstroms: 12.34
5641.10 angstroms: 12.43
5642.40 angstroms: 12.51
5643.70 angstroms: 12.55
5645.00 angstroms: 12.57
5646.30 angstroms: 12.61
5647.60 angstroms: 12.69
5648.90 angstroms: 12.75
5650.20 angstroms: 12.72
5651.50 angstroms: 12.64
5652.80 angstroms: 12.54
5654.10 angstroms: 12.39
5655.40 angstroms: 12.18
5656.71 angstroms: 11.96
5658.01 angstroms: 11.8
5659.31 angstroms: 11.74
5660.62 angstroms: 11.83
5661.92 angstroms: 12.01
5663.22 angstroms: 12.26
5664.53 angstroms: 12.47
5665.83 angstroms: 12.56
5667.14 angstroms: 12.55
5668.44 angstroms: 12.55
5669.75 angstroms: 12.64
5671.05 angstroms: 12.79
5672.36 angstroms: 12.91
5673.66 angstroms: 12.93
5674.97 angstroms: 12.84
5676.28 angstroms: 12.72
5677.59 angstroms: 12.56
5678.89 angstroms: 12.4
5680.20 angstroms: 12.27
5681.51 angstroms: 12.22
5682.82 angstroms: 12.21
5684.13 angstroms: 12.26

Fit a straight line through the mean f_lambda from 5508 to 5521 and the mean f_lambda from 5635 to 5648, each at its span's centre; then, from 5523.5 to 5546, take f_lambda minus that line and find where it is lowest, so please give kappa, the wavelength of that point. 5527.94 angstroms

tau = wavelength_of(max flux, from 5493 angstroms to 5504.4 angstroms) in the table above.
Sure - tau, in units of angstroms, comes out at 5493.68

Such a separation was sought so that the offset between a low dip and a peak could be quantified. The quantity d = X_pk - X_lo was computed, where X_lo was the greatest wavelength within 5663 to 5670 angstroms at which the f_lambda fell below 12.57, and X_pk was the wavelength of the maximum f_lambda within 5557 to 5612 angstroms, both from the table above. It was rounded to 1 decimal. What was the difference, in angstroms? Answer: -61.0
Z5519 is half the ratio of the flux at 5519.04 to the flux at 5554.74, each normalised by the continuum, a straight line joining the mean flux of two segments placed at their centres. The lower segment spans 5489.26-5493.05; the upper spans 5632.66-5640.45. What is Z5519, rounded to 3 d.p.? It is 0.519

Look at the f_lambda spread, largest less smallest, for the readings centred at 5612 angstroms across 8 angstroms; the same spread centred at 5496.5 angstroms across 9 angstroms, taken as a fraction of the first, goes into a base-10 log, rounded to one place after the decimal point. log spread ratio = -1.0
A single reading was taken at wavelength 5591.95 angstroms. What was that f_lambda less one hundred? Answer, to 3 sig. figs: -88.2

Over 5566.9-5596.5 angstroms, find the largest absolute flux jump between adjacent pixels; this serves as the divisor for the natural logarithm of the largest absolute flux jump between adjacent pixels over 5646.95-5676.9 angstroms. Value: -3.4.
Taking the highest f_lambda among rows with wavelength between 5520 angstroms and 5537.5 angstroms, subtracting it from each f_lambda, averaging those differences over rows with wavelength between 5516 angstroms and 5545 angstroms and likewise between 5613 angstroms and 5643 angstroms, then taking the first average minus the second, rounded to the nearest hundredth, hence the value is 0.21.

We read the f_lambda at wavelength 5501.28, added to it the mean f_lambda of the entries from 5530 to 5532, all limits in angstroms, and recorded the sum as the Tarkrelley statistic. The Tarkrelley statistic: 24.6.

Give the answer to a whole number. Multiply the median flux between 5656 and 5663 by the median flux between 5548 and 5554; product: 151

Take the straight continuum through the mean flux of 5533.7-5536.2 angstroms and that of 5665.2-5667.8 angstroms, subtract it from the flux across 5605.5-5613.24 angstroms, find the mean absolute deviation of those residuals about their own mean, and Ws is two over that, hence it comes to 15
